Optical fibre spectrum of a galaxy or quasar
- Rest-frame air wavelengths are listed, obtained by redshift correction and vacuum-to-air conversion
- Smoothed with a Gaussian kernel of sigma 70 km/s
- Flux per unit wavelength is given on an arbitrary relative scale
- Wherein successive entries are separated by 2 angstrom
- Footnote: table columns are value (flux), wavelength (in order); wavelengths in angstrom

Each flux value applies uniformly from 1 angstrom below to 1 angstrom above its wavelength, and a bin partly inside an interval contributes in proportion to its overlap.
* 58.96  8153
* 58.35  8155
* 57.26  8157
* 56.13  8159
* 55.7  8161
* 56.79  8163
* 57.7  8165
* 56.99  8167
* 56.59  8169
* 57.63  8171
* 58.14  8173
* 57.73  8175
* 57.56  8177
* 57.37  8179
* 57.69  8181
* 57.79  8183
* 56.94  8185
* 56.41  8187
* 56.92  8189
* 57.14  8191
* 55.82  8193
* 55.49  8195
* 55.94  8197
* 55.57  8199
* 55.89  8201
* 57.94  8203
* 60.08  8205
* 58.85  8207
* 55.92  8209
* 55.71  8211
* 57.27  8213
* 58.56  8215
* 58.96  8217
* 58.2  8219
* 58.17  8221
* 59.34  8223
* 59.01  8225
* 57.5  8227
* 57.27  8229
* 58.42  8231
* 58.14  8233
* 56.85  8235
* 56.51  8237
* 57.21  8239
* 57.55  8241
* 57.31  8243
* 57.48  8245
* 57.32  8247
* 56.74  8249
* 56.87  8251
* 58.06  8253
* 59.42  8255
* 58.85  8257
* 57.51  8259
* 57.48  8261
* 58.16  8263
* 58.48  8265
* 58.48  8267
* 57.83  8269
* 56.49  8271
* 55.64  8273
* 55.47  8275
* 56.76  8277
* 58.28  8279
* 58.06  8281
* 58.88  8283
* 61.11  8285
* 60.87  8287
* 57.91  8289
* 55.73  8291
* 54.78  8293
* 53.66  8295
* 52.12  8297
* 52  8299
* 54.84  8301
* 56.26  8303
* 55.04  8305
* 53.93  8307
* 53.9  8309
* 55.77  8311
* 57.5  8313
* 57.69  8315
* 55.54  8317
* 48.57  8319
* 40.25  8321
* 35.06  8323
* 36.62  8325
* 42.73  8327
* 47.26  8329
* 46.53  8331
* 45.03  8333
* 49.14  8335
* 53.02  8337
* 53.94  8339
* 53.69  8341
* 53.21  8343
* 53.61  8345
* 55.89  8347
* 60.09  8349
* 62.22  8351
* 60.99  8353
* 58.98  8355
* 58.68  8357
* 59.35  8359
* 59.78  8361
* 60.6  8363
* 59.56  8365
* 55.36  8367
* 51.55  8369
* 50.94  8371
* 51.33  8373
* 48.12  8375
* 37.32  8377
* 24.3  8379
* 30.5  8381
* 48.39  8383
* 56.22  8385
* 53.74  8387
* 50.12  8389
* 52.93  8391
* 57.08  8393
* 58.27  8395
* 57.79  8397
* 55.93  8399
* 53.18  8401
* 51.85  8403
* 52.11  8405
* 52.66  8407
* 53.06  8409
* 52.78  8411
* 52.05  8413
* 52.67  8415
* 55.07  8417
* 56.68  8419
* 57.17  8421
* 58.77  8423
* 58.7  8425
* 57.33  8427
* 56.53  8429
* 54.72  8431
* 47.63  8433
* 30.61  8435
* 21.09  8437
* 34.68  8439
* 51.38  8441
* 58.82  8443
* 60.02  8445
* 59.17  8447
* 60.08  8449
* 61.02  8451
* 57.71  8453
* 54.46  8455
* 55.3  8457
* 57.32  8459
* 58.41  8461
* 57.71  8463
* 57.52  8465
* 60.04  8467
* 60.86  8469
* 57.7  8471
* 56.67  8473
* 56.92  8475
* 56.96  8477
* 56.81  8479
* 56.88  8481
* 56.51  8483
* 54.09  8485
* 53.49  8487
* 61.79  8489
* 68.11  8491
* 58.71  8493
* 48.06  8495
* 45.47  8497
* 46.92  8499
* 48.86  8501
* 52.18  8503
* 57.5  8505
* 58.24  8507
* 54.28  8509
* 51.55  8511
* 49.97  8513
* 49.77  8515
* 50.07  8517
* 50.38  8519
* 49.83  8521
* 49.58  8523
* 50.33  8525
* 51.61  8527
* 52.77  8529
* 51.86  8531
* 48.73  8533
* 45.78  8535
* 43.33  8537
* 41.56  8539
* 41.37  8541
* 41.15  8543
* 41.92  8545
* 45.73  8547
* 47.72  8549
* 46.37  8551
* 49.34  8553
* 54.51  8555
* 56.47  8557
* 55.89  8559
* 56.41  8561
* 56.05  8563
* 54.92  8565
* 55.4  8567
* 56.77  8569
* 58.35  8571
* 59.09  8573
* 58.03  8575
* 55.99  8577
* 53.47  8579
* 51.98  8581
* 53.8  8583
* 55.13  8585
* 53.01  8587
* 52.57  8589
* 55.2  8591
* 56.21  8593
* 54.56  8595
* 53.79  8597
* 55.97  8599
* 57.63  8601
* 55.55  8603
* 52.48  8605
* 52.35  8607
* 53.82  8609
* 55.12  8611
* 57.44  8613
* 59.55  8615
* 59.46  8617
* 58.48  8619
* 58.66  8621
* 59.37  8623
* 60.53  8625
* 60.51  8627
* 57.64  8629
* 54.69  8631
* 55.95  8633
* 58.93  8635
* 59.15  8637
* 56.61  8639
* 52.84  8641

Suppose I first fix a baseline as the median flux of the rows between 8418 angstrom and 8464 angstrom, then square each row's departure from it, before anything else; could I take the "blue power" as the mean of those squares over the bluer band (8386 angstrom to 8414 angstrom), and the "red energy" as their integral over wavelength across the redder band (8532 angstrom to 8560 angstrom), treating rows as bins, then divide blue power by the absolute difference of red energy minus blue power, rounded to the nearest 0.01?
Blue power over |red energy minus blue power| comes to 0.00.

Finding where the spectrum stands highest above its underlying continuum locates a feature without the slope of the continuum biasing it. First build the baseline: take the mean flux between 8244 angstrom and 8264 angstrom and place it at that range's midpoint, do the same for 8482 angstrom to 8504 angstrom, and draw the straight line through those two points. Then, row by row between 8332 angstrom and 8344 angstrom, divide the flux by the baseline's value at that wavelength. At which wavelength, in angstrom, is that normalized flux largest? 8339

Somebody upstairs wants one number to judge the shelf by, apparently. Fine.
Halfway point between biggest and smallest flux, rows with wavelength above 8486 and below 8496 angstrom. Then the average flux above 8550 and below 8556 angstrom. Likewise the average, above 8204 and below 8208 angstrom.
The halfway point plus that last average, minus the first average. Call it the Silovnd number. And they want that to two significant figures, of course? 67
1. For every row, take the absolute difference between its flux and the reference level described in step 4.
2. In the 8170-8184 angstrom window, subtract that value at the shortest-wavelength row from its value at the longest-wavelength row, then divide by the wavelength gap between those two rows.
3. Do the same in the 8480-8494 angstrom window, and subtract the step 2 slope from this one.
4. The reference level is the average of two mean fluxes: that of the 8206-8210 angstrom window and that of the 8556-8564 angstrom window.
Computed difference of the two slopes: 0.14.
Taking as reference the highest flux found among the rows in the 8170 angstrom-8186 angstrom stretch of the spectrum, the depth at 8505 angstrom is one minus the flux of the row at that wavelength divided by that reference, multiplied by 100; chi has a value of 1.1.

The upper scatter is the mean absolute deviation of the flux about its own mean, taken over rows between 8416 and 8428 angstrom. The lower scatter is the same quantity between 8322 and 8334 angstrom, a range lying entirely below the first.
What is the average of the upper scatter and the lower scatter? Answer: 2.6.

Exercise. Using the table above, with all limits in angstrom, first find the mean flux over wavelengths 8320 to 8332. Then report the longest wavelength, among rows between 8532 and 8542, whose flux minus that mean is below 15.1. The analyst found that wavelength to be 8541 angstrom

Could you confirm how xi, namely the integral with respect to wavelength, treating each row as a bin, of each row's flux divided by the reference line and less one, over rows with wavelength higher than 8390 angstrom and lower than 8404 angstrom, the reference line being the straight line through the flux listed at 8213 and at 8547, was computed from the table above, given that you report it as 1.2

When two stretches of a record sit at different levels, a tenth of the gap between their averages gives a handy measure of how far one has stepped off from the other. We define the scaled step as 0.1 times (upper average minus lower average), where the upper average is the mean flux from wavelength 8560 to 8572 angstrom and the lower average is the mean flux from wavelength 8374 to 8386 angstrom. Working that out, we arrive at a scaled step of 1.6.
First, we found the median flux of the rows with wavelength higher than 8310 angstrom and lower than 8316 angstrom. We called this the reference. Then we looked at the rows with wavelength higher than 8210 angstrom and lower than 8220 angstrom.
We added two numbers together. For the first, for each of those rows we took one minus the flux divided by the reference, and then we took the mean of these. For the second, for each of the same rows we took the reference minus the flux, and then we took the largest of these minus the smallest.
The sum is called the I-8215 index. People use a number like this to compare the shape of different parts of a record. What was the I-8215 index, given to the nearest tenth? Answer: 3.2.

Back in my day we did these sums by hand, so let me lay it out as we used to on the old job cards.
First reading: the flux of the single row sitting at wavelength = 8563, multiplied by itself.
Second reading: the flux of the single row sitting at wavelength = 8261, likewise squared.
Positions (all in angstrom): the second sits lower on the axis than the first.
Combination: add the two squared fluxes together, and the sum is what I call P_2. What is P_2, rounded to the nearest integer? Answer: 6446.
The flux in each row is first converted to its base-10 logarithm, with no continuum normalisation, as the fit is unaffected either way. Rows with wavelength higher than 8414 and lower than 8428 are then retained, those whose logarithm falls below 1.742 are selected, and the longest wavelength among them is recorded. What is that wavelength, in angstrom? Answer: 8417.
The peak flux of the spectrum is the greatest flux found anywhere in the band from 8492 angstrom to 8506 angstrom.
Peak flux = 58.71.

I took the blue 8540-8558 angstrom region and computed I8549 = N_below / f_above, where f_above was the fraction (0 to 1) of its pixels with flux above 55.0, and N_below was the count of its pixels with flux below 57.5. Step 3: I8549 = 81.0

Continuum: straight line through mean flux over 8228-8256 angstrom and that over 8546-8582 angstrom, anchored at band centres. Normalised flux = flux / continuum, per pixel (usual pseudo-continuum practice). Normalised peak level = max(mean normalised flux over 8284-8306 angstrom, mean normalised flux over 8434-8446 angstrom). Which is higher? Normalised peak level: 0.98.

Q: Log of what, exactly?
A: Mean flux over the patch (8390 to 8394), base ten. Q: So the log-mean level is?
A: 1.74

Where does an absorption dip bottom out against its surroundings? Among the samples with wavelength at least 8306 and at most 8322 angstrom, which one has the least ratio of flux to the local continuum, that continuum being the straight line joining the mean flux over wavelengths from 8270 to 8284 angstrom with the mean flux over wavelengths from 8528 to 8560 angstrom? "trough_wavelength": 8321 angstrom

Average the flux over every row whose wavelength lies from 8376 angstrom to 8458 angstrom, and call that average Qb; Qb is 51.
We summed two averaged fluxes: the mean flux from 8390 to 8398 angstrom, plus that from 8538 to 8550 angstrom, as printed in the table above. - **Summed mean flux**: 100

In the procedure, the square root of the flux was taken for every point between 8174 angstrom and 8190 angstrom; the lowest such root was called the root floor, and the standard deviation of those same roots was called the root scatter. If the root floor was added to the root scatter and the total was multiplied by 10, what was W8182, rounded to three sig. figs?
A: 75.4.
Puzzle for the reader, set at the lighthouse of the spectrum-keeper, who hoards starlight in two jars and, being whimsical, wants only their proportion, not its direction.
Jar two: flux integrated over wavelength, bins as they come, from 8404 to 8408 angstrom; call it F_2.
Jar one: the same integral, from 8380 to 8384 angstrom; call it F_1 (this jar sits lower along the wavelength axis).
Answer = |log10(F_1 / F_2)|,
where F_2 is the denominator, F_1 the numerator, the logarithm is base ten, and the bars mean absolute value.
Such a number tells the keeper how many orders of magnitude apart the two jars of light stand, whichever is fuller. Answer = 0.12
